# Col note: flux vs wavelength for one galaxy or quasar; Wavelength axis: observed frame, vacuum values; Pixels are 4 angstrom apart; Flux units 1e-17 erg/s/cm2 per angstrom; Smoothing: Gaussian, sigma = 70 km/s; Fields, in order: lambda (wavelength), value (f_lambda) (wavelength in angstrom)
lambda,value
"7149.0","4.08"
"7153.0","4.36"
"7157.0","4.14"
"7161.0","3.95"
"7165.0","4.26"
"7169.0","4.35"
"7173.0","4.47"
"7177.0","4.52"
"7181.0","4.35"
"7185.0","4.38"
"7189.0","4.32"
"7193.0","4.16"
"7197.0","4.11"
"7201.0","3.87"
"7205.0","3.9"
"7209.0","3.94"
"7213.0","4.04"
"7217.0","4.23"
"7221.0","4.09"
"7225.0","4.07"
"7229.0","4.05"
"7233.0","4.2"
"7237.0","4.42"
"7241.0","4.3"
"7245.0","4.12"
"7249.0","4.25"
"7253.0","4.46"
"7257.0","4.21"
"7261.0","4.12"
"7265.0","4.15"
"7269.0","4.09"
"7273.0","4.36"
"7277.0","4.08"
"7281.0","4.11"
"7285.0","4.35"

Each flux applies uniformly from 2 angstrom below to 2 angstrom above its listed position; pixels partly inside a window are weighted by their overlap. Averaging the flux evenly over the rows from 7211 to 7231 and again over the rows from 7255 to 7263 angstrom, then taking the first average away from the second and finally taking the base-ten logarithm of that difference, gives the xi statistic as -1.2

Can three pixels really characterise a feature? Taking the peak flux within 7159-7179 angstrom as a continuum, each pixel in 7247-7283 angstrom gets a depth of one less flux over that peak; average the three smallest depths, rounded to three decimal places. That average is 0.036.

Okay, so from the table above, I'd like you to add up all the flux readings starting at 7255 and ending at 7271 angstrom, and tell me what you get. 16.6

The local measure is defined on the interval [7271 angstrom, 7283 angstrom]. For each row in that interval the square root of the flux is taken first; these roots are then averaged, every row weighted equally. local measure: 2.045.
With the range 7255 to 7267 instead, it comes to 2.040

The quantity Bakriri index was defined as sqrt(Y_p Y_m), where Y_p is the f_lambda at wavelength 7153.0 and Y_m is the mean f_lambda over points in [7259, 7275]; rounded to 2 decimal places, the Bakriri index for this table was 4.27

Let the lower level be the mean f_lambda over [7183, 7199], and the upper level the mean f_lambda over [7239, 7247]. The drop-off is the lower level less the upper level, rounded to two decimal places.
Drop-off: 0.03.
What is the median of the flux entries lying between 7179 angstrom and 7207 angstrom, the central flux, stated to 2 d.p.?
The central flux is 4.16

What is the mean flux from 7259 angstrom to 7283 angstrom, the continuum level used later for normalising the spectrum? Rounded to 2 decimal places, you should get 4.15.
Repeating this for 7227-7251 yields 4.22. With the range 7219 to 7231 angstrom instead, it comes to 4.07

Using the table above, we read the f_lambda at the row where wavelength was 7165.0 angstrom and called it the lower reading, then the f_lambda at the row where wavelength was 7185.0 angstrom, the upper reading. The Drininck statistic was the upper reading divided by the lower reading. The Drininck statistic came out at 1.03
